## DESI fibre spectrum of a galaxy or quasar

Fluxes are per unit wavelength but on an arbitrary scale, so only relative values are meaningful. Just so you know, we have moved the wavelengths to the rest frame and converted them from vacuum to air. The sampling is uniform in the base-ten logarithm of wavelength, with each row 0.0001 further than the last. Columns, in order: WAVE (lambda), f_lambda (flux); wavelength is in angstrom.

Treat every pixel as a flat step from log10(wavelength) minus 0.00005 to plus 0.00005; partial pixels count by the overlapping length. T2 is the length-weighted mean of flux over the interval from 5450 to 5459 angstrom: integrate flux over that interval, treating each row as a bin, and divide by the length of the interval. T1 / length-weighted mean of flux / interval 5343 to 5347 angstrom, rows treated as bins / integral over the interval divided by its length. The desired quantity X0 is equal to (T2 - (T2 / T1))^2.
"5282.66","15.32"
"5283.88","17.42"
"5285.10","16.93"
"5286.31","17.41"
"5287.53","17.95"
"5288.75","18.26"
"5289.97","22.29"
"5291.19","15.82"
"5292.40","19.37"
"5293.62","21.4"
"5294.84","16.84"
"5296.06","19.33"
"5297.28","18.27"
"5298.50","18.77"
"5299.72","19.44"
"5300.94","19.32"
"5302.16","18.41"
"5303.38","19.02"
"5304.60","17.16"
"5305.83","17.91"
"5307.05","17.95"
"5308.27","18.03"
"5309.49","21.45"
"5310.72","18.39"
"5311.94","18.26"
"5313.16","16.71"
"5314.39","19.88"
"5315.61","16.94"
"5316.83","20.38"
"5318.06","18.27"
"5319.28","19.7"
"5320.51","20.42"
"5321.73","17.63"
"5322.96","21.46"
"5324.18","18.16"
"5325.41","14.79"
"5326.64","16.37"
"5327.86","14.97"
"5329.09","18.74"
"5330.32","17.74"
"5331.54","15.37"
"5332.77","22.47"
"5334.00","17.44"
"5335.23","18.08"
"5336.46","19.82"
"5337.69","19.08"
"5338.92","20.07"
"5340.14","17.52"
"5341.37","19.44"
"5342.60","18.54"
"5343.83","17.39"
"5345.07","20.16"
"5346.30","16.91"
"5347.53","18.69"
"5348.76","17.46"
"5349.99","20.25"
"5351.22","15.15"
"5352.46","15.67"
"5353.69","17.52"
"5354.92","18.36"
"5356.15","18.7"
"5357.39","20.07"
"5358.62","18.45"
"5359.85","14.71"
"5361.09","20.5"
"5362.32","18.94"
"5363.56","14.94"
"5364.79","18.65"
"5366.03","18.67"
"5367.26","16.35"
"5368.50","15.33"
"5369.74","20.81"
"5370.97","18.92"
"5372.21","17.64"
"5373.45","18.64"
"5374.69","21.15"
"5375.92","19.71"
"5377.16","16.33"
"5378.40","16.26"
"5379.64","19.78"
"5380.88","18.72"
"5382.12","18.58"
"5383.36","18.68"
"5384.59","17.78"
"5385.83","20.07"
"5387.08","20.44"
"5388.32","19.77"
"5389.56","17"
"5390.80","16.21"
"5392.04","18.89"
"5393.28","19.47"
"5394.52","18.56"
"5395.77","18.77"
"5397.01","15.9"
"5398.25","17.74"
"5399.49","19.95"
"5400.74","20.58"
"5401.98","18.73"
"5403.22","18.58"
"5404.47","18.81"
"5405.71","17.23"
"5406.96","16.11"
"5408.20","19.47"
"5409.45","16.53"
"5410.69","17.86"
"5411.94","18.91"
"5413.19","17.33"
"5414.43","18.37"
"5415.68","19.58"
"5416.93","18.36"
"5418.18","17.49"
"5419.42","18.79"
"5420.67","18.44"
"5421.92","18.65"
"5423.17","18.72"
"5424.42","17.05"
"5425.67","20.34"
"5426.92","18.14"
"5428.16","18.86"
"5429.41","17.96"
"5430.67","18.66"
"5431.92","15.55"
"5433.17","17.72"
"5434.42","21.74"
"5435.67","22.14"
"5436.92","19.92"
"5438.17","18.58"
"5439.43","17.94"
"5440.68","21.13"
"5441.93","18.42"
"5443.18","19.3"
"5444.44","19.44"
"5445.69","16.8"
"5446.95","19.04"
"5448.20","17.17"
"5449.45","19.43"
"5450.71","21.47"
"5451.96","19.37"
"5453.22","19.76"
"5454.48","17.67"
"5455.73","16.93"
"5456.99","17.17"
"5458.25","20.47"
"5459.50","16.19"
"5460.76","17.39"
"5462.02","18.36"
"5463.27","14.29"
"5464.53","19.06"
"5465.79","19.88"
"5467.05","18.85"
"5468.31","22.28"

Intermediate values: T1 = 18.2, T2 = 18.9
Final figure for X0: 320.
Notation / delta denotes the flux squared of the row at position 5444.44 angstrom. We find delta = 378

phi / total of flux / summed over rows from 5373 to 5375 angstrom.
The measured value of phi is 40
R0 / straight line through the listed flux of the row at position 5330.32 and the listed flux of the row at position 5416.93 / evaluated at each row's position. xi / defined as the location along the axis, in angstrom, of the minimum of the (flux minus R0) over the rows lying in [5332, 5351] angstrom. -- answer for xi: 5346.30 angstrom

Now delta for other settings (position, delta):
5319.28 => 388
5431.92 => 242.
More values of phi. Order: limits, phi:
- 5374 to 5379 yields 73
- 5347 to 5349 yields 36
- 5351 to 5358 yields 105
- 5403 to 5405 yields 37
